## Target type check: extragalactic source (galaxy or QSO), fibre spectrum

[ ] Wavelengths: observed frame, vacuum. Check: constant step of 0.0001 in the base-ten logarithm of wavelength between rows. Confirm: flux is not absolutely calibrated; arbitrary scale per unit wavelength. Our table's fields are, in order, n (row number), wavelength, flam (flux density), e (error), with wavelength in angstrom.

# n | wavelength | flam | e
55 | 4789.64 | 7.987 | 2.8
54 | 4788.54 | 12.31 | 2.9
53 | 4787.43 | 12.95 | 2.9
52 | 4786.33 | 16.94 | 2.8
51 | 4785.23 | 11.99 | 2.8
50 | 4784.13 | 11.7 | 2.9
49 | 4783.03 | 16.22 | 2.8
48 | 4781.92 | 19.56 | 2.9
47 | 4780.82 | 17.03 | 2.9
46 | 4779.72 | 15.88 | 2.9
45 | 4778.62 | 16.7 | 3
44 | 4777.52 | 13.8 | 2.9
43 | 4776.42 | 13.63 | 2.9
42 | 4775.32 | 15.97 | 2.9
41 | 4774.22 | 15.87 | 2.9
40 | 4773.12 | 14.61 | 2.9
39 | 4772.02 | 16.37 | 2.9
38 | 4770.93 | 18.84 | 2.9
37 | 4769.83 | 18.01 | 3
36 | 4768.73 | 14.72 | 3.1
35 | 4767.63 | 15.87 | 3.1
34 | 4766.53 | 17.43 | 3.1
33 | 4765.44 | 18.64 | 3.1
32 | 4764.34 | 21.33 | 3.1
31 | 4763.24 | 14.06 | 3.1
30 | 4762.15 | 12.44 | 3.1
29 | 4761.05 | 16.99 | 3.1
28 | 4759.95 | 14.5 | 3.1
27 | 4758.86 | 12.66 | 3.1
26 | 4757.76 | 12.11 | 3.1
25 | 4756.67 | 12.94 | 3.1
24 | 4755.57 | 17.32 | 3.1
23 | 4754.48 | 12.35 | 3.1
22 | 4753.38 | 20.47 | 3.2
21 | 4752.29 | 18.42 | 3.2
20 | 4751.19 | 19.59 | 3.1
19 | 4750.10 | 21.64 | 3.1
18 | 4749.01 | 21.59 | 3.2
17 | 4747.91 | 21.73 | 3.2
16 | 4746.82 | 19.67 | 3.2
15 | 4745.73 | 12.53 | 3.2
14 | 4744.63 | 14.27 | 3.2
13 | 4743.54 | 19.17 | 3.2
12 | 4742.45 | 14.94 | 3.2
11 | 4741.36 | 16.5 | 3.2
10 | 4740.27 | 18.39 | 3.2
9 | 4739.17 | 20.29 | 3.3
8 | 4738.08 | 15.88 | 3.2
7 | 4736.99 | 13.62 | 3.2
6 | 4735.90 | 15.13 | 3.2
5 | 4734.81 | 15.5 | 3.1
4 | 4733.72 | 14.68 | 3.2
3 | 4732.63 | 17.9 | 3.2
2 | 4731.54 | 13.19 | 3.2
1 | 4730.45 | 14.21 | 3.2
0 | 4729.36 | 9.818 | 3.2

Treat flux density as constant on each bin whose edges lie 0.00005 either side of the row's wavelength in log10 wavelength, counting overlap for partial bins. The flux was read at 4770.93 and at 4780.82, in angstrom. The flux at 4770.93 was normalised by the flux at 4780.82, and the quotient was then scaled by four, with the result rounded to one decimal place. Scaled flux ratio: 4.4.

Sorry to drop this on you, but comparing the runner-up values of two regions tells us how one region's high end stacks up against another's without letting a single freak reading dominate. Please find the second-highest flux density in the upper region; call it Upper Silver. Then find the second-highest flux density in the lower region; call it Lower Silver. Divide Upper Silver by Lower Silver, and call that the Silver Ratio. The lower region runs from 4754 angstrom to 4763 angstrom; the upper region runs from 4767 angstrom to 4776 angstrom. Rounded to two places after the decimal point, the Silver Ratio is 1.06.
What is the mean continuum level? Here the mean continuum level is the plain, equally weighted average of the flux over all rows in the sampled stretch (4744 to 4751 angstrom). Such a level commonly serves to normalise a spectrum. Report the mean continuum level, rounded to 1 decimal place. 18.6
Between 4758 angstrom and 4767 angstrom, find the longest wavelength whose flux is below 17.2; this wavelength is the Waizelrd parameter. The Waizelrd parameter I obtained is 4763.24 angstrom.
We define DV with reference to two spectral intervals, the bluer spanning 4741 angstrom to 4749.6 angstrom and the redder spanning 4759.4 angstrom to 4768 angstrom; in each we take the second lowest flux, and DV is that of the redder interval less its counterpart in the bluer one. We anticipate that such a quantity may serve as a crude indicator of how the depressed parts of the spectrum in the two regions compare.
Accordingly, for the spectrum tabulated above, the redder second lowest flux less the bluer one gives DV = -0.2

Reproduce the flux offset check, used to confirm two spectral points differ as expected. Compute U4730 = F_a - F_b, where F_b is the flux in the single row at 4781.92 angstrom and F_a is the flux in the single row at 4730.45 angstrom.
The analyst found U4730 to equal -5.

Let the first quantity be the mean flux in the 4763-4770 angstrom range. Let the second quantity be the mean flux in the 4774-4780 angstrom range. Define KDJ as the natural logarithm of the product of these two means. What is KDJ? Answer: 5.57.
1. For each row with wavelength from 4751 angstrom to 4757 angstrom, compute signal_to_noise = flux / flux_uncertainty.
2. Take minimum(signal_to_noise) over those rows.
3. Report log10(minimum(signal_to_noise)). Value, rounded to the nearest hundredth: 0.60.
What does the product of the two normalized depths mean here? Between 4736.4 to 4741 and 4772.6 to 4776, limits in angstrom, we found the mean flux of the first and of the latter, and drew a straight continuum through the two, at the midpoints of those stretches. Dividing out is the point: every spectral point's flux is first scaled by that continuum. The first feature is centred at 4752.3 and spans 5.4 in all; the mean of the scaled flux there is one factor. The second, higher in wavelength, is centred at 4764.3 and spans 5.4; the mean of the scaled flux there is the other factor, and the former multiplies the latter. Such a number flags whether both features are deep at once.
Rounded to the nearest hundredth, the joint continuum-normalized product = 1.19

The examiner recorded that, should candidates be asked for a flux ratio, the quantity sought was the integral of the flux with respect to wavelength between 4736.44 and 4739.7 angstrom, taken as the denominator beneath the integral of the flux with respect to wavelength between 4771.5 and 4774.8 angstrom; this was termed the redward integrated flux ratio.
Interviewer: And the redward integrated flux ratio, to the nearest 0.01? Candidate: 0.95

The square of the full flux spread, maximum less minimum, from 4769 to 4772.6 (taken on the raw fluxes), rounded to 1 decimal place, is 6.1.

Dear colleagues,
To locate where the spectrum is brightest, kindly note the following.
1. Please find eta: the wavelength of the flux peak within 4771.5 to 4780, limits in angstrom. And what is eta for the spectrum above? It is 4778.62 angstrom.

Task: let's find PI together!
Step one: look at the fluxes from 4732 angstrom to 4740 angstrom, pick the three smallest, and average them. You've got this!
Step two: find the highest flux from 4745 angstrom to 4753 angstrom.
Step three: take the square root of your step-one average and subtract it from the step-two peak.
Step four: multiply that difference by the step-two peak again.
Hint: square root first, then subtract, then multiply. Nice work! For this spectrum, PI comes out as 390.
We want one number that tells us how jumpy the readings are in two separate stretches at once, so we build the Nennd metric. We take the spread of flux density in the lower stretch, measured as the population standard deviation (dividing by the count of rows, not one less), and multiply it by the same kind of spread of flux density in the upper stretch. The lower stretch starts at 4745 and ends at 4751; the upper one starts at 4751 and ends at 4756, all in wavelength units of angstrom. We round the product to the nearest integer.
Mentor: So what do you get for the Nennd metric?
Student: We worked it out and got 10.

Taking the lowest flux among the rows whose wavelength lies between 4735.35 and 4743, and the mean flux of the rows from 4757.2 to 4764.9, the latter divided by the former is 1.09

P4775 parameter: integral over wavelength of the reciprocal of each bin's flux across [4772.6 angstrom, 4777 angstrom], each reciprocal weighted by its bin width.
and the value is 0.294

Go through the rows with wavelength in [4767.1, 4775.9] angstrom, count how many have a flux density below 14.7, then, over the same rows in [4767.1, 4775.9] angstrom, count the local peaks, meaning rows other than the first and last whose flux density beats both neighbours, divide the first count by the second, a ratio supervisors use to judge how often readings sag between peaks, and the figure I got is 1.00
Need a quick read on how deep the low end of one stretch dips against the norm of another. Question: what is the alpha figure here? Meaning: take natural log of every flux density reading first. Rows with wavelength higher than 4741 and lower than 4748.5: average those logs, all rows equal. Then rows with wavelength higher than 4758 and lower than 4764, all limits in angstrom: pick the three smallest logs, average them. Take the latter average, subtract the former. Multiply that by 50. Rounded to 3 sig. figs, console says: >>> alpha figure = -12.4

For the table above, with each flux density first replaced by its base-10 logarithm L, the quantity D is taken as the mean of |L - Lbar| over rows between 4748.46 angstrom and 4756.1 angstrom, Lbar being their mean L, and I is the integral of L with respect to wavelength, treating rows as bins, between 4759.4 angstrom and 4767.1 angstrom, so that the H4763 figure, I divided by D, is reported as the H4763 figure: 159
